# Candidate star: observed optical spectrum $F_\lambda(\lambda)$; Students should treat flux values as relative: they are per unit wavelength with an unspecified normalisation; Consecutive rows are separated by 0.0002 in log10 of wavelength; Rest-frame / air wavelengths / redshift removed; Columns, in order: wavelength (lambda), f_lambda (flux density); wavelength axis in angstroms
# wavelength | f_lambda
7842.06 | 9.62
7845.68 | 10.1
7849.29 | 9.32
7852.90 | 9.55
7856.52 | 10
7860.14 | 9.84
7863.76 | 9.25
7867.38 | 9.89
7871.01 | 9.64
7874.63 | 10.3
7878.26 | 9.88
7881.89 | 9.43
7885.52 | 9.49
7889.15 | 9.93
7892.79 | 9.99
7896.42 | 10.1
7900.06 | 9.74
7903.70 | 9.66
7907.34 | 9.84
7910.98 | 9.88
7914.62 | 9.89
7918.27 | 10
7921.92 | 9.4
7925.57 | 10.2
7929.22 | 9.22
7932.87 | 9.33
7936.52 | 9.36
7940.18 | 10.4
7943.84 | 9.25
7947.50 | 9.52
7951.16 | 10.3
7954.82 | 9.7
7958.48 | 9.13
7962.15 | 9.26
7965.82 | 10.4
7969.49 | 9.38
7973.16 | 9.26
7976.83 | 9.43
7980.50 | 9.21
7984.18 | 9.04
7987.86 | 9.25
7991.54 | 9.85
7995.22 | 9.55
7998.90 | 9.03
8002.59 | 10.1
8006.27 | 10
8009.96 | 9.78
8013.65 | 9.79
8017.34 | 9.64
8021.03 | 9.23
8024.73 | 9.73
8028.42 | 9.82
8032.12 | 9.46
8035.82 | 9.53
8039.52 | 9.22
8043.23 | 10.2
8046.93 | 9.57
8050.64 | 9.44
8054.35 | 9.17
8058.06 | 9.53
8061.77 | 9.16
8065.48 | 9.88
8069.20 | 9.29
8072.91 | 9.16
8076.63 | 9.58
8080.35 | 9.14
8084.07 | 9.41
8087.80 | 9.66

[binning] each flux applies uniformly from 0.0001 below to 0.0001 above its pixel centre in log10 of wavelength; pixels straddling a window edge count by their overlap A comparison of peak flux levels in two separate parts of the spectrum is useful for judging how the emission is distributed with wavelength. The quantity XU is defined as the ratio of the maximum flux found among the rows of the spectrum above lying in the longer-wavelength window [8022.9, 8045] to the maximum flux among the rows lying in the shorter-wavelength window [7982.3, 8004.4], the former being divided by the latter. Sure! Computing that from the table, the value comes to 1.010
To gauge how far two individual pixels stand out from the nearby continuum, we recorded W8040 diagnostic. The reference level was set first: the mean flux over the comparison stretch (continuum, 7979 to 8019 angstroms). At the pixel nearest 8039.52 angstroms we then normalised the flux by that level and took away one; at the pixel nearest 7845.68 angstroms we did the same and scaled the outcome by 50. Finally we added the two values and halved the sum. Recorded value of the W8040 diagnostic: 1.4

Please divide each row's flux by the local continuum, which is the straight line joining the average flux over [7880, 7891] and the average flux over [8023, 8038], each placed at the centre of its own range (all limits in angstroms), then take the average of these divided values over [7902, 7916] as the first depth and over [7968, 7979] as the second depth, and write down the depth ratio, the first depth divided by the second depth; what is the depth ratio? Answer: 1.05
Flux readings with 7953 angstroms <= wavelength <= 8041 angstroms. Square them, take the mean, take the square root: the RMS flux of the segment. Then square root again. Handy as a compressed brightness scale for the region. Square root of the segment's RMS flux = 3.09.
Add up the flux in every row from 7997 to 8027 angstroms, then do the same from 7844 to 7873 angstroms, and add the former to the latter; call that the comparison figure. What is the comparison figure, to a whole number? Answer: 155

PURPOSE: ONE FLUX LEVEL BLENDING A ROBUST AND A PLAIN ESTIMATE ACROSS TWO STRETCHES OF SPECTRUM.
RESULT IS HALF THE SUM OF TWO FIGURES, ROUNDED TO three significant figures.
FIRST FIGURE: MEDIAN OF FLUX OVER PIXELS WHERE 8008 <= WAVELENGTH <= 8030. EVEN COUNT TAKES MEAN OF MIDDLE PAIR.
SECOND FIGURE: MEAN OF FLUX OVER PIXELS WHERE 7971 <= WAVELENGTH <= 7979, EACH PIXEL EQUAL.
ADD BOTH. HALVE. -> 9.55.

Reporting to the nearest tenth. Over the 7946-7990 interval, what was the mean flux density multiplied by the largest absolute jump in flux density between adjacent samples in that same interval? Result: 10.8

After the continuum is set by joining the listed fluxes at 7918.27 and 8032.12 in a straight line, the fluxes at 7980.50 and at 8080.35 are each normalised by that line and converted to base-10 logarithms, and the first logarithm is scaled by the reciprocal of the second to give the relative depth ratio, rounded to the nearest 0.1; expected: 5.3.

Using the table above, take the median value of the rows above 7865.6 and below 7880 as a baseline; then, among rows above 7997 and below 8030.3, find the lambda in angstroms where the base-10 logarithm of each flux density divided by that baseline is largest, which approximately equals 8002.59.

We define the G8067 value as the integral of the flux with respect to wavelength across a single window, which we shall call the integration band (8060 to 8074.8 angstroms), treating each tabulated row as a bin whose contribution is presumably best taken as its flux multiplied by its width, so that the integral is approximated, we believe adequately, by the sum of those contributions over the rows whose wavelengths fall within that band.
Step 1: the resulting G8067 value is 139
